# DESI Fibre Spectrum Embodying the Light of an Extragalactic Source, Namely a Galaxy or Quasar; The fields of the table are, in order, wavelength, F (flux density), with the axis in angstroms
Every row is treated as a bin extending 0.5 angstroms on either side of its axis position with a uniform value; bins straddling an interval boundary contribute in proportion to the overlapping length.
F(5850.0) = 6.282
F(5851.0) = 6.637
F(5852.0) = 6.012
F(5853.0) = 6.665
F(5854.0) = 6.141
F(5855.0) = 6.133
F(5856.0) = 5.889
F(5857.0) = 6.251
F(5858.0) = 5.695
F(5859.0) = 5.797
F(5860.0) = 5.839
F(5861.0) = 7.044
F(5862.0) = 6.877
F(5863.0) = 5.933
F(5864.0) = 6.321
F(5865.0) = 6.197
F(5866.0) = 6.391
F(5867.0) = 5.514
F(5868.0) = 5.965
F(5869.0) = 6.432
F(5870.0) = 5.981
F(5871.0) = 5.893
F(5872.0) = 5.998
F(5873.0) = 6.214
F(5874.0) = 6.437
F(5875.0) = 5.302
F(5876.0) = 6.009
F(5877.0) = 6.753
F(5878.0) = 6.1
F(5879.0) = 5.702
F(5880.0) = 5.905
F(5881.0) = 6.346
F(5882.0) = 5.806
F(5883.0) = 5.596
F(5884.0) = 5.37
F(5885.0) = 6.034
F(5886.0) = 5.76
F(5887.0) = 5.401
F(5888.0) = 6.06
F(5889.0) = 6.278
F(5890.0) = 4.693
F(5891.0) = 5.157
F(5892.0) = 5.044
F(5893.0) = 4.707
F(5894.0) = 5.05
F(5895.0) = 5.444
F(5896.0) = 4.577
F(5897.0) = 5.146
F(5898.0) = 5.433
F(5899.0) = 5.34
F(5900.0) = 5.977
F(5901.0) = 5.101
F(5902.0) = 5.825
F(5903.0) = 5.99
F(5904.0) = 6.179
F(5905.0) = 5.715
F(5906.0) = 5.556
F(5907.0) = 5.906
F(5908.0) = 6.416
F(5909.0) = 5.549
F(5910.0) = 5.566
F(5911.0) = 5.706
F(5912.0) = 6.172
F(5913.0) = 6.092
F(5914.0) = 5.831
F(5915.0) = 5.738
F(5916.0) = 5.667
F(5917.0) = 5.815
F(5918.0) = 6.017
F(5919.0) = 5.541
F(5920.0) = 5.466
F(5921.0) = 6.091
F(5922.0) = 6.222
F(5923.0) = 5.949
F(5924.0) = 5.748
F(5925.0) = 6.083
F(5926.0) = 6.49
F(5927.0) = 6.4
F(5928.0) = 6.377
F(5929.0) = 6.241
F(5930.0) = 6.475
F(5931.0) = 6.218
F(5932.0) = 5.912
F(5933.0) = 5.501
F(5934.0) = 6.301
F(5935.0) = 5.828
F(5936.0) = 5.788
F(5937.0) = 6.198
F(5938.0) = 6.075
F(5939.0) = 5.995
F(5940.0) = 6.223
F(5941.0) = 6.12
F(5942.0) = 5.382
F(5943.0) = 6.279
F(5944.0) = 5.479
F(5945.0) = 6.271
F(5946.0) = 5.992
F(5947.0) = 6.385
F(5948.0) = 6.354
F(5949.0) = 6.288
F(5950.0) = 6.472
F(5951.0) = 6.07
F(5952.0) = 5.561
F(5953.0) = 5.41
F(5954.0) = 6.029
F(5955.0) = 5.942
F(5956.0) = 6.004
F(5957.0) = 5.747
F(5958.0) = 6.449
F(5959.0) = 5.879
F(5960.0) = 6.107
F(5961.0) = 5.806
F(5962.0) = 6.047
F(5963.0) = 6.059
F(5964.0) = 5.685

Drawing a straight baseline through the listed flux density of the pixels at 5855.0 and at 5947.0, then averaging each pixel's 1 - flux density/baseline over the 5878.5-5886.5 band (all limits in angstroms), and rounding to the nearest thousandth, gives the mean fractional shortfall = 0.063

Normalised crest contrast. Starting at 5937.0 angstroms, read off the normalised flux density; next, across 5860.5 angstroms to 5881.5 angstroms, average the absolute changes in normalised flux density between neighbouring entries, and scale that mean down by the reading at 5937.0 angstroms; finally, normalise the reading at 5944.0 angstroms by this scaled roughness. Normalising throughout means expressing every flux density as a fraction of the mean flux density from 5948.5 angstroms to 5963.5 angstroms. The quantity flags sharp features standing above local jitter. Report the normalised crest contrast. 13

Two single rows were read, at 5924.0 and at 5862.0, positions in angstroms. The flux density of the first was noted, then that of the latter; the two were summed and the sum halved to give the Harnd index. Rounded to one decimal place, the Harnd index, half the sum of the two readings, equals 6.3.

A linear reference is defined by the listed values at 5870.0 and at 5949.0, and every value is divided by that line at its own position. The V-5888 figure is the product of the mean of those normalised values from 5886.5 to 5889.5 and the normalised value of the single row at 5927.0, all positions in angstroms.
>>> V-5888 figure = 1.01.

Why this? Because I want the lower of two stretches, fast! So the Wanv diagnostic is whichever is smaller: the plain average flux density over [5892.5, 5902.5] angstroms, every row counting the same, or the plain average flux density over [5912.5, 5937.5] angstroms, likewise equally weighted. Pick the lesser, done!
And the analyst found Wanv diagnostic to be 5.3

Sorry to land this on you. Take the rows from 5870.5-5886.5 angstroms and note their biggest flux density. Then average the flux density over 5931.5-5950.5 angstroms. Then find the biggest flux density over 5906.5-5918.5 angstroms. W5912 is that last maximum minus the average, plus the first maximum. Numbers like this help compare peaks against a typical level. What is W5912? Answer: 7.12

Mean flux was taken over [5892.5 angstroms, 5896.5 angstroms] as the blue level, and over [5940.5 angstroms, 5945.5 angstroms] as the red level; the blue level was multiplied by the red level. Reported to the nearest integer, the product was 29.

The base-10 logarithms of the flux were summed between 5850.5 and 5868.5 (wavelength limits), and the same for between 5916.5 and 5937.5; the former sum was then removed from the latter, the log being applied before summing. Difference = 2.2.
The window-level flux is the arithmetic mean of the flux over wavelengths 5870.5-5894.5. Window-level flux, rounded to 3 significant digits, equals 5.73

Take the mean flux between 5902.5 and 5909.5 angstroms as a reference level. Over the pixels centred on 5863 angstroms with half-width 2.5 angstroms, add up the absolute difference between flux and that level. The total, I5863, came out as 2.9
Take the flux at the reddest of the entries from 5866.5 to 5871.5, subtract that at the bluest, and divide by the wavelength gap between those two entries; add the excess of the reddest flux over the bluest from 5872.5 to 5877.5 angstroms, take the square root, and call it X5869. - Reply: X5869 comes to 0.80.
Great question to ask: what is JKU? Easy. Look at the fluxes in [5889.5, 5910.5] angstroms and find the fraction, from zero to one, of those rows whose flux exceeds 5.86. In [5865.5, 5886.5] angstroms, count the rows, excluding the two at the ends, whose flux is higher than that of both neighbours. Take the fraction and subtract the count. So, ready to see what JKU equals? -4.76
